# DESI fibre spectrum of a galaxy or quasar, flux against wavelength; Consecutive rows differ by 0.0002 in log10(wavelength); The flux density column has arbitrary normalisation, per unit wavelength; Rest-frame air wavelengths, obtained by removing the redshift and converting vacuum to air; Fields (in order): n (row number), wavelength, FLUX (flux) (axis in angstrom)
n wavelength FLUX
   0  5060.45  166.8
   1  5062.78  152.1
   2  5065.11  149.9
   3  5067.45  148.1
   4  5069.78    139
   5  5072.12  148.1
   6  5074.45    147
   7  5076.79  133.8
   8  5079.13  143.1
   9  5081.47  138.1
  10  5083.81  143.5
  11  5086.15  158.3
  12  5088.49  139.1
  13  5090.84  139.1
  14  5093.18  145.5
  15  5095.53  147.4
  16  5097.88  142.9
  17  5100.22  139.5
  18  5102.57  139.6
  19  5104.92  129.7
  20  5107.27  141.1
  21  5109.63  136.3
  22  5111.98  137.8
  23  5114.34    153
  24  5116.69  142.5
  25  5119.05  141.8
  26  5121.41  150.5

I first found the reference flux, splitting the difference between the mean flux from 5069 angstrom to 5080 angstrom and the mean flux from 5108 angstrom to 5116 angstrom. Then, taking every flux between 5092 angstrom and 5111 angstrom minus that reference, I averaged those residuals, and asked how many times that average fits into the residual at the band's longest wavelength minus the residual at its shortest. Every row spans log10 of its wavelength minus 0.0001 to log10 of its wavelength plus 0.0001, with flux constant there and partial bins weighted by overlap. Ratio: 5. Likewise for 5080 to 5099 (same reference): 2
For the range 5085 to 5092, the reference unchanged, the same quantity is -6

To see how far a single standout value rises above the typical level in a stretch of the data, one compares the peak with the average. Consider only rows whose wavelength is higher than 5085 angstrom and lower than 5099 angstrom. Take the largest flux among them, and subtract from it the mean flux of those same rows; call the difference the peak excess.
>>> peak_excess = 13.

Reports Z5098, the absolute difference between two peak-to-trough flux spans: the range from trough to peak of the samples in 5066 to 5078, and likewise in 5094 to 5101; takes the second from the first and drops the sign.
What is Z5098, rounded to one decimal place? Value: 6.4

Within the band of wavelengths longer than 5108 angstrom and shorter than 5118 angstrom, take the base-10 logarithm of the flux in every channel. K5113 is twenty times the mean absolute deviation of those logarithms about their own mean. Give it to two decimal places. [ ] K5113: 0.32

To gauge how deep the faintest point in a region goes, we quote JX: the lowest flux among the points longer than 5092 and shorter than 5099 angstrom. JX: 142.9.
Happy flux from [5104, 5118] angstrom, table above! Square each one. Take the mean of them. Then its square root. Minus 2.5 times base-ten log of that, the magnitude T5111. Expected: -5.367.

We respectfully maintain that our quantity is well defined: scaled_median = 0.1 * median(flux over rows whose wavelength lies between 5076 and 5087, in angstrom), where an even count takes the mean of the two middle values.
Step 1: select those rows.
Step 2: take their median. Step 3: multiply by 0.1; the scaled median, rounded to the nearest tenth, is 14.3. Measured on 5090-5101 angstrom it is 14.3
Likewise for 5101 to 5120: 14.0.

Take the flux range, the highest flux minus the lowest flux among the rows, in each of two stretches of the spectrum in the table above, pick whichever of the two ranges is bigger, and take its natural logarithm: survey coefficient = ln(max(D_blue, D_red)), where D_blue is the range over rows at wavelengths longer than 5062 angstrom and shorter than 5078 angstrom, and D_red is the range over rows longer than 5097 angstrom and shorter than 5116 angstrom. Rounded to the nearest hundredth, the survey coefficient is 3.15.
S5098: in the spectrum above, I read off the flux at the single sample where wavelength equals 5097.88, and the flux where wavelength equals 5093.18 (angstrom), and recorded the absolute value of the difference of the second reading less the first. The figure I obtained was 2.6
